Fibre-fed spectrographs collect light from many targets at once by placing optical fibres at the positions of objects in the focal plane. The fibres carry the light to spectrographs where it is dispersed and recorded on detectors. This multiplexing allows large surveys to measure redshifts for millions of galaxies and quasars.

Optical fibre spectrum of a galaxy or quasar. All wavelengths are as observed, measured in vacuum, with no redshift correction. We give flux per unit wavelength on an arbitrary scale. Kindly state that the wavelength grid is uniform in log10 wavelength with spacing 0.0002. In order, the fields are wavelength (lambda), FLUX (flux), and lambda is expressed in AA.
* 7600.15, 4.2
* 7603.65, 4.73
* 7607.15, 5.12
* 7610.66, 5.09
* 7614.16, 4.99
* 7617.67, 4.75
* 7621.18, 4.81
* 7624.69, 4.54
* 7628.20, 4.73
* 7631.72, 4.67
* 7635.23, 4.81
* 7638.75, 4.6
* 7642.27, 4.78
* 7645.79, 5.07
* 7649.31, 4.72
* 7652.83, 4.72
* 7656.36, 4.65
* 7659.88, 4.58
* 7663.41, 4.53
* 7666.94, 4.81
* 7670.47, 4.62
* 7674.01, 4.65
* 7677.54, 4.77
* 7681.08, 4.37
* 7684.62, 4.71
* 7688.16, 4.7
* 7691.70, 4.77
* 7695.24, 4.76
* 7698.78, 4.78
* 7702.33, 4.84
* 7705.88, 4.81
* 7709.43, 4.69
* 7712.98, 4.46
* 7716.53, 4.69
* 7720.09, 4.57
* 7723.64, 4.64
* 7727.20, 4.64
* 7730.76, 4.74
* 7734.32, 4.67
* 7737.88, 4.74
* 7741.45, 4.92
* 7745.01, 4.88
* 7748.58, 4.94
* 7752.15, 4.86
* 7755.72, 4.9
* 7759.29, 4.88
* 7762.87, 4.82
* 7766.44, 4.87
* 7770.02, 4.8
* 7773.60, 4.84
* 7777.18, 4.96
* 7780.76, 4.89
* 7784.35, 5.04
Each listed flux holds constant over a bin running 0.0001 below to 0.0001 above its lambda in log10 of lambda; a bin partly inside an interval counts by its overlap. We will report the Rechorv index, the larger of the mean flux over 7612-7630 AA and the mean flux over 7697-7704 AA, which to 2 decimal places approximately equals 4.81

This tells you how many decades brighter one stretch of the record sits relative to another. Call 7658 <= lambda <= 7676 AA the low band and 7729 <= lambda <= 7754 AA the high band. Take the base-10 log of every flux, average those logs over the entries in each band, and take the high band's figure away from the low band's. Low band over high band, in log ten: -0.017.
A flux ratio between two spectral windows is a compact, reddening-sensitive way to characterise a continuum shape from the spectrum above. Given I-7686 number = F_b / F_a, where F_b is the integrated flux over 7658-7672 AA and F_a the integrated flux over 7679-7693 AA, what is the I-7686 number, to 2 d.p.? 1.00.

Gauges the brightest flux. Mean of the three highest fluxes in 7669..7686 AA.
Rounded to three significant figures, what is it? 4.71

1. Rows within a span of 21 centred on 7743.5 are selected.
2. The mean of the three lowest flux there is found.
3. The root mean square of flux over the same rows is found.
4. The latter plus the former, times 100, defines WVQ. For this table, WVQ 959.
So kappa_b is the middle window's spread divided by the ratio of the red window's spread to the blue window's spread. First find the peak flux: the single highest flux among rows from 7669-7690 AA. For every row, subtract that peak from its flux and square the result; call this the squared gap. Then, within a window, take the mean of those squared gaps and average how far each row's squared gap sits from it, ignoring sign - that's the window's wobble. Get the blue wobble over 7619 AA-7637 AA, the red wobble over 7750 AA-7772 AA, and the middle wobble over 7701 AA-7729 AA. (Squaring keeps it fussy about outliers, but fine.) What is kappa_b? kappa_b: 0.076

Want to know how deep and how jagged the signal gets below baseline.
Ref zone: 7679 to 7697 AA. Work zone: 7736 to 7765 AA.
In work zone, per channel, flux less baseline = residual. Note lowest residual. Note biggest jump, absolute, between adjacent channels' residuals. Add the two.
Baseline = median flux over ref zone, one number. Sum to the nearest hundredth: 0.21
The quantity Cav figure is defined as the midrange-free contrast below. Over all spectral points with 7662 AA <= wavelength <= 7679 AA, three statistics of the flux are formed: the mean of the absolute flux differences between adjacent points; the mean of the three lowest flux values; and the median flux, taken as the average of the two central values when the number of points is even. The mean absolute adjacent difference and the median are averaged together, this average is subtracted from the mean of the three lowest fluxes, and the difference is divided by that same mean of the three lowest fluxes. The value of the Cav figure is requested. 0.478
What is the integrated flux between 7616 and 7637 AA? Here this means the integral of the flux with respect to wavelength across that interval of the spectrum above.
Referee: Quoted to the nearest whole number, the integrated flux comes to 99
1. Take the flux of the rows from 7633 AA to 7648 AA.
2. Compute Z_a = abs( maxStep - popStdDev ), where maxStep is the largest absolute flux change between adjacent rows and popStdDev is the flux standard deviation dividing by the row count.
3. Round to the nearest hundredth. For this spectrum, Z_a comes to 0.12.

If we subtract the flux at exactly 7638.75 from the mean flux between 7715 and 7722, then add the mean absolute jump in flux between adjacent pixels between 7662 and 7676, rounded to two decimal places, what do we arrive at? 0.20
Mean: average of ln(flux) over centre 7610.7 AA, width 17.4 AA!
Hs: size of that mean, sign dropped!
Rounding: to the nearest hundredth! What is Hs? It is 1.60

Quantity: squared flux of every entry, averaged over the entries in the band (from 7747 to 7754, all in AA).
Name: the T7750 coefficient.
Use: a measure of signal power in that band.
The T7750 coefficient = 24.0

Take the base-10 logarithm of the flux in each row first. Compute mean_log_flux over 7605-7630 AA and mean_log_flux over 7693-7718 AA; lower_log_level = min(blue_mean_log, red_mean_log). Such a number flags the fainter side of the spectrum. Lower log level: 0.674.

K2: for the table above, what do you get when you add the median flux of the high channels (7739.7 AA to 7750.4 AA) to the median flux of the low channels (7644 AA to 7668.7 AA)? 9.64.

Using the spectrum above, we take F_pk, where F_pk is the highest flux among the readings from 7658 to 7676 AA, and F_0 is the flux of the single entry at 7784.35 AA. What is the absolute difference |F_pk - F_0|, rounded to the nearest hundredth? 0.23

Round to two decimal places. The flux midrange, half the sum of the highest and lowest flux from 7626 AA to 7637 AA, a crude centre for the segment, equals 4.74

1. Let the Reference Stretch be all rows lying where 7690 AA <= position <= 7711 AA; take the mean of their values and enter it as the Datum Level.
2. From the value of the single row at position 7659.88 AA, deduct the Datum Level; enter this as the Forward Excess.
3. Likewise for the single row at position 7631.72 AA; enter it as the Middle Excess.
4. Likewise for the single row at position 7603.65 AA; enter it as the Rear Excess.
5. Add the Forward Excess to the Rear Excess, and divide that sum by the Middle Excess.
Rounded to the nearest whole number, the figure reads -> 2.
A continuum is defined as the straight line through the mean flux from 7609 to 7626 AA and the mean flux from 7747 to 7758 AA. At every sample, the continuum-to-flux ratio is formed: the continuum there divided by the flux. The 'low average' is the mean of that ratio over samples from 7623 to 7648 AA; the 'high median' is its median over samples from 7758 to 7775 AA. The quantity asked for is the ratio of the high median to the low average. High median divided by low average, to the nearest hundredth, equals 0.99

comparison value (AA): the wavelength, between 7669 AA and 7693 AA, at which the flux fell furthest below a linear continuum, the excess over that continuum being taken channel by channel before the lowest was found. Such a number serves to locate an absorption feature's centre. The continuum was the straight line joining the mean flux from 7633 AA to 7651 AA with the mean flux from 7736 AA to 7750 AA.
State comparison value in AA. 7681.08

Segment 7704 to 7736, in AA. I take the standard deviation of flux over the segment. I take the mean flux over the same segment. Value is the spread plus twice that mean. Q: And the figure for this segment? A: 9.41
